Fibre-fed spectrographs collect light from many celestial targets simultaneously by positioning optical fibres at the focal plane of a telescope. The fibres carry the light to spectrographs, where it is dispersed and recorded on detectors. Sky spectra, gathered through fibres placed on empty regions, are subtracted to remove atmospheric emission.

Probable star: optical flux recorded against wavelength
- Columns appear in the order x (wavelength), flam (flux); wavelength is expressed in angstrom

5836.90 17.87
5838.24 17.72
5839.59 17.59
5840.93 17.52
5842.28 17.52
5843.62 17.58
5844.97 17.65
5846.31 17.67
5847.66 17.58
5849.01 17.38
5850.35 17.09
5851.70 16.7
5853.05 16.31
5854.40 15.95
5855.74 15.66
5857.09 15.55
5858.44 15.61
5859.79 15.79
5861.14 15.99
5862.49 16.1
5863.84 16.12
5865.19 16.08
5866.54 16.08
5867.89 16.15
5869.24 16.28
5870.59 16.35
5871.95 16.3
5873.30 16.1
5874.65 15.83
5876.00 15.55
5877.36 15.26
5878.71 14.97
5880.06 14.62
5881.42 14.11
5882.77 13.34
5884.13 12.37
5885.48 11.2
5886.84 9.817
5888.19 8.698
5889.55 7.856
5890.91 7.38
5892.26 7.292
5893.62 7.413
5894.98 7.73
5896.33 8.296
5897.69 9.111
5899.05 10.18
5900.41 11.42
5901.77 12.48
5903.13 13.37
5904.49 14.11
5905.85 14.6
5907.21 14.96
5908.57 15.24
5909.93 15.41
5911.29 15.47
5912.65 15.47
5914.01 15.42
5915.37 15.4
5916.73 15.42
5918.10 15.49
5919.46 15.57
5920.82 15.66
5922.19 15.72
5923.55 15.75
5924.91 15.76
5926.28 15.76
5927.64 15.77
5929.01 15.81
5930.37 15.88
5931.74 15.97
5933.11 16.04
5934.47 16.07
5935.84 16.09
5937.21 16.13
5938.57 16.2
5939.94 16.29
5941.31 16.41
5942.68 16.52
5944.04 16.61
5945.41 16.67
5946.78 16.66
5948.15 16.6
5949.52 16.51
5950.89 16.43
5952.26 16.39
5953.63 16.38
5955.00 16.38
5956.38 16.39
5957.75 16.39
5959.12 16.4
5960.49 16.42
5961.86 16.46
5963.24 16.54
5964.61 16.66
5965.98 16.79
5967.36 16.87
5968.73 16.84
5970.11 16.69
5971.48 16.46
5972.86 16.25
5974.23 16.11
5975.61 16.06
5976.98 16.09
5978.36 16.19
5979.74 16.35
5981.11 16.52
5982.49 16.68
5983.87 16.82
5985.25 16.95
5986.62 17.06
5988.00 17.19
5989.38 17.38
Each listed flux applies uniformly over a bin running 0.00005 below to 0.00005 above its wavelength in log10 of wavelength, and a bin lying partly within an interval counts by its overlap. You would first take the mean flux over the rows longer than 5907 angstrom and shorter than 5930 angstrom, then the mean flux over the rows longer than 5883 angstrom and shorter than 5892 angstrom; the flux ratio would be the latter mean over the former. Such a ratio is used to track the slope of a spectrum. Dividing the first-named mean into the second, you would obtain 0.62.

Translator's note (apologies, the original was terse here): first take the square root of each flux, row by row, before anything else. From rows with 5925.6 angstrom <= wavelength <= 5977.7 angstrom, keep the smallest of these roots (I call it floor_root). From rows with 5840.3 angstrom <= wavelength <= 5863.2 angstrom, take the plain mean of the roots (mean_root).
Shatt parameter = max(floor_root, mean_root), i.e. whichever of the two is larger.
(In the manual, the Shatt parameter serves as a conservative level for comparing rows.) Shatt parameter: 4.08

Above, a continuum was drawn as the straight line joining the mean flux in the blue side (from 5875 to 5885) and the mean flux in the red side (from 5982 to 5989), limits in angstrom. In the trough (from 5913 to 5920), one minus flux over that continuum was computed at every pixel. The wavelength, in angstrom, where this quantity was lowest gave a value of 5919.46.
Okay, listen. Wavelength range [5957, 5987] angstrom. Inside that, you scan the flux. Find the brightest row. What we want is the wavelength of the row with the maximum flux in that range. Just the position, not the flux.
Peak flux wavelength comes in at 5986.62 angstrom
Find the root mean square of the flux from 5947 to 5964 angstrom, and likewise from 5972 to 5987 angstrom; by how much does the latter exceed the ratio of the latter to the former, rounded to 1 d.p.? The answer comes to 15.5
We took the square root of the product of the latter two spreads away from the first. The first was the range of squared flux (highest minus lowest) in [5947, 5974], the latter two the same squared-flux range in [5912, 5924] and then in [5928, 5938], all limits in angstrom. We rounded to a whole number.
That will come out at 10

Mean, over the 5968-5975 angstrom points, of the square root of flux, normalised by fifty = 0.0812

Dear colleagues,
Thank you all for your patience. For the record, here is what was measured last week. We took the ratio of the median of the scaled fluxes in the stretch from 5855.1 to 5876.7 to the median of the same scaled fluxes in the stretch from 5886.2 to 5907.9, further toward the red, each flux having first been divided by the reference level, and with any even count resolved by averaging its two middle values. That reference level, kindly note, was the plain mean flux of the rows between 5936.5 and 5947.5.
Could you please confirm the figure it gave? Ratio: 1.70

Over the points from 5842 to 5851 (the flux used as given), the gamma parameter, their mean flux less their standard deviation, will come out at 17.3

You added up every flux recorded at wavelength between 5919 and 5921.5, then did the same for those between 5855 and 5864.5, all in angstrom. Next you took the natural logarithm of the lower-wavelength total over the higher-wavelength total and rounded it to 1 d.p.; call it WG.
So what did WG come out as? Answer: 1.3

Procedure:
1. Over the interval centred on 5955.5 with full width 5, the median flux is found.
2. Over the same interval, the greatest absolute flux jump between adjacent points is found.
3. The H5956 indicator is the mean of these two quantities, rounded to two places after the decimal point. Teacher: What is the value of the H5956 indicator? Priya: 8.20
